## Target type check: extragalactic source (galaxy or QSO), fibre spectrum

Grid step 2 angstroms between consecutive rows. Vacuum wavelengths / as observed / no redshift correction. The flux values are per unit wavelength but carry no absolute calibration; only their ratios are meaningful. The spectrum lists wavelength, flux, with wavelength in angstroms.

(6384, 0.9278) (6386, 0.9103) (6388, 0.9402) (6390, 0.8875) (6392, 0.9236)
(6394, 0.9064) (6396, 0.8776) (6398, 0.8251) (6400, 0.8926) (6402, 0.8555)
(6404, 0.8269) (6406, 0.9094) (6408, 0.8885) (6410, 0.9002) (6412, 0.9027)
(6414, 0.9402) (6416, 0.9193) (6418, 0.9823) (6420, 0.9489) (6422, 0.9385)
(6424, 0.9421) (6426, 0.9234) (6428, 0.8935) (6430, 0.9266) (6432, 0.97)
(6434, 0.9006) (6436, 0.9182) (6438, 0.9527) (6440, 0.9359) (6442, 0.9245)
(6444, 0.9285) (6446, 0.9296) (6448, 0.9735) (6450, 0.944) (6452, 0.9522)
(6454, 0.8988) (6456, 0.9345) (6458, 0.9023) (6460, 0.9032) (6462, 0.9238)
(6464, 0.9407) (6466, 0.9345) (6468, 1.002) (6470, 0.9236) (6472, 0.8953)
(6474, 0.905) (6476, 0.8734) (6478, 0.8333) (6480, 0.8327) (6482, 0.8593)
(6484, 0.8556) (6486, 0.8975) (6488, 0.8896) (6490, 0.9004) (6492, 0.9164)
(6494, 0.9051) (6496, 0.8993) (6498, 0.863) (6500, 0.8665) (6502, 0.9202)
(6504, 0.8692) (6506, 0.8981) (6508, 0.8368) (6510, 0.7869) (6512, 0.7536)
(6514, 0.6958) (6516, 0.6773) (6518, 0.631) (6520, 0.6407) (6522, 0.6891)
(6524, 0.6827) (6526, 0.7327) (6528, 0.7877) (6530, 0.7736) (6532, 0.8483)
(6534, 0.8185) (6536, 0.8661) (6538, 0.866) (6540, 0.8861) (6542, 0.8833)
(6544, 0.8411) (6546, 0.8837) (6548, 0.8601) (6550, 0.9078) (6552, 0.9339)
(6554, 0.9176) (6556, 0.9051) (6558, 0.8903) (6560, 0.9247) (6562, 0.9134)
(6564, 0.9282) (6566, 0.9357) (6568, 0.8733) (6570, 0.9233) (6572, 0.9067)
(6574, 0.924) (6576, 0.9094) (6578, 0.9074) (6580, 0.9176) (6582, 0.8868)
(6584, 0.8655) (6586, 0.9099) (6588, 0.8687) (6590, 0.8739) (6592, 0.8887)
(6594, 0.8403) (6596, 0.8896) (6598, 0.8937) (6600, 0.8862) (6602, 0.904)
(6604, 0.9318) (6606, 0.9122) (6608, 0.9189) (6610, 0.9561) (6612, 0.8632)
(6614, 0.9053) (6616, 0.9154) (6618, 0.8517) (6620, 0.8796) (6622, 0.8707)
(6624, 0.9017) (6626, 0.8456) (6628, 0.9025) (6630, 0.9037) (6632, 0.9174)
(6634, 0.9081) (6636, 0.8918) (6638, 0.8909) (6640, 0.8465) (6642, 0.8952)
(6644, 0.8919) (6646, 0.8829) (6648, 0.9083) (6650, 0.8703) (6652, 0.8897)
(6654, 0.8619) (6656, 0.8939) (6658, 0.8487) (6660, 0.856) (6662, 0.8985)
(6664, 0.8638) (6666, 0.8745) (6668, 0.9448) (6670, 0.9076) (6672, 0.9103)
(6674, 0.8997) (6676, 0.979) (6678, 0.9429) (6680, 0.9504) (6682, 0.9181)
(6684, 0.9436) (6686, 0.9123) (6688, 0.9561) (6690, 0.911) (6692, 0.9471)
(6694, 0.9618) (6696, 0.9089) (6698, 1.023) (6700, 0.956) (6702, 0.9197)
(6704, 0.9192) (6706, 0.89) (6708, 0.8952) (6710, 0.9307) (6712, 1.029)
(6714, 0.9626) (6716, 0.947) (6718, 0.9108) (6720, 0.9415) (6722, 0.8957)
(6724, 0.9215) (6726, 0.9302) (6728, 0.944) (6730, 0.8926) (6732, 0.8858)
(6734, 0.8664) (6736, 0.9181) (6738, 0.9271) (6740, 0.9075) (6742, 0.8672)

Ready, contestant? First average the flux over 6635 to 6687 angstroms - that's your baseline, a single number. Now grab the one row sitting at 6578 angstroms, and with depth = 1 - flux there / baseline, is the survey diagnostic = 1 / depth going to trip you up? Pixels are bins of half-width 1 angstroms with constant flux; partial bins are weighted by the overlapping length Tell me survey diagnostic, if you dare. -107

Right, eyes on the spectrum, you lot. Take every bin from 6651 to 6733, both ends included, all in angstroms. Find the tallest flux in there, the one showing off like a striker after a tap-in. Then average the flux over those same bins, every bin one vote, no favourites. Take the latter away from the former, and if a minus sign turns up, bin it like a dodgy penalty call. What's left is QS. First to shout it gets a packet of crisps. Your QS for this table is 0.108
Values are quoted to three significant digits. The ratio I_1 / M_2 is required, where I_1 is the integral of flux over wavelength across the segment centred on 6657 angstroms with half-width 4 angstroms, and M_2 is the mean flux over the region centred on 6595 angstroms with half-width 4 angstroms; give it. 7.88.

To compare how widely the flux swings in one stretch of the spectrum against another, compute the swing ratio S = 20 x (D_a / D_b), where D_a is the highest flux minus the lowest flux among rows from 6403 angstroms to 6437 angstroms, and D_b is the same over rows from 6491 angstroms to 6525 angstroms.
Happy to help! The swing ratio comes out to 11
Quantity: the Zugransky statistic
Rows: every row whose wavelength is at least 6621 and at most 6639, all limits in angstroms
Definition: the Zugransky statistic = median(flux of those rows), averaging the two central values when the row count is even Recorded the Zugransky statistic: 0.902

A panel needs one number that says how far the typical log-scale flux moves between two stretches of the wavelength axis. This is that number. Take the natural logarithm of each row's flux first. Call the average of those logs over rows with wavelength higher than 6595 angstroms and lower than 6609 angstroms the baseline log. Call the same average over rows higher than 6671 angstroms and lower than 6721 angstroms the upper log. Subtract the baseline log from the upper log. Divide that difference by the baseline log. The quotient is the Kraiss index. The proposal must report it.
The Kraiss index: -0.4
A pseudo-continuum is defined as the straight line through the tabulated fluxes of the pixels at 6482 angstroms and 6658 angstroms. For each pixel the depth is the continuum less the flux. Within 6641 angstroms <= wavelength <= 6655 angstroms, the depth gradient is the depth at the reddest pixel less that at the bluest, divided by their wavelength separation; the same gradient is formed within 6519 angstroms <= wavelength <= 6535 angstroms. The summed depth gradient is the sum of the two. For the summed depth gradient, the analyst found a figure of -0.010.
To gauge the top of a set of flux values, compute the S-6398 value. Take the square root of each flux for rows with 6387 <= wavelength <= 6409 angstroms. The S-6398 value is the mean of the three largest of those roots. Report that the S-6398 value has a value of 0.961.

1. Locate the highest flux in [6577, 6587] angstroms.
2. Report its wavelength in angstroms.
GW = 6580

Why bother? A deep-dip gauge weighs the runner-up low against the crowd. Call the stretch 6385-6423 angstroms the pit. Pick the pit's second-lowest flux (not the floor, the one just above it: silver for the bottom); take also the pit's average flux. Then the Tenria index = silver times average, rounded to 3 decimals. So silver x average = 0.748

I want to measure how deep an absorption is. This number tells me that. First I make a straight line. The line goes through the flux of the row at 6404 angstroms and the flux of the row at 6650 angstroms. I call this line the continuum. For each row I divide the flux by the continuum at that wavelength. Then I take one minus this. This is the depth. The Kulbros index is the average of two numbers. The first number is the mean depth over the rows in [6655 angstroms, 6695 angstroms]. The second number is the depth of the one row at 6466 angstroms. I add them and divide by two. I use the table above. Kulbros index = -0.08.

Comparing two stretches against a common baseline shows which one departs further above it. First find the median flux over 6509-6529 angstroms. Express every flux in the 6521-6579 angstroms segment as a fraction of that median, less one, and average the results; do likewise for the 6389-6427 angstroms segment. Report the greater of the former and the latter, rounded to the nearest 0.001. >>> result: 0.307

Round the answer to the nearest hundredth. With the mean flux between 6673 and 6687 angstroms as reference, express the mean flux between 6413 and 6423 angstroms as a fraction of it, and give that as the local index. 1.01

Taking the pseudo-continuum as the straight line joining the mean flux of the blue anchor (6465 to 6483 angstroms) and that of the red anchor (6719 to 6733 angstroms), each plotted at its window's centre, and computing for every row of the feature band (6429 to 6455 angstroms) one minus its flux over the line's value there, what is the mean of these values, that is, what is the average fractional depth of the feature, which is -0.05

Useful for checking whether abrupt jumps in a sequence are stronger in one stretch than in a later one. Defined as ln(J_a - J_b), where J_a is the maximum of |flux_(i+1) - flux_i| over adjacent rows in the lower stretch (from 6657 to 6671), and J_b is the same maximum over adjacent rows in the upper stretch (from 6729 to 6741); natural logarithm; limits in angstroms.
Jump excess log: -4.0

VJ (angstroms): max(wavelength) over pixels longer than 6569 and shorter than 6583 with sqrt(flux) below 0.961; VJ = 6582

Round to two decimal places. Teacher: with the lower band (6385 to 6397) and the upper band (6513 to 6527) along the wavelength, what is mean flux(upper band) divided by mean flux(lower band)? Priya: 0.75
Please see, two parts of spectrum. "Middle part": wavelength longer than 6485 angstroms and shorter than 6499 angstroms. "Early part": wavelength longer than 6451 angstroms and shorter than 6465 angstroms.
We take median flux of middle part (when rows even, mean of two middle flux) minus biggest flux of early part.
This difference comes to -0.053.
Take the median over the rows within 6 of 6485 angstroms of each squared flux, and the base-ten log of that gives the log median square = -0.12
